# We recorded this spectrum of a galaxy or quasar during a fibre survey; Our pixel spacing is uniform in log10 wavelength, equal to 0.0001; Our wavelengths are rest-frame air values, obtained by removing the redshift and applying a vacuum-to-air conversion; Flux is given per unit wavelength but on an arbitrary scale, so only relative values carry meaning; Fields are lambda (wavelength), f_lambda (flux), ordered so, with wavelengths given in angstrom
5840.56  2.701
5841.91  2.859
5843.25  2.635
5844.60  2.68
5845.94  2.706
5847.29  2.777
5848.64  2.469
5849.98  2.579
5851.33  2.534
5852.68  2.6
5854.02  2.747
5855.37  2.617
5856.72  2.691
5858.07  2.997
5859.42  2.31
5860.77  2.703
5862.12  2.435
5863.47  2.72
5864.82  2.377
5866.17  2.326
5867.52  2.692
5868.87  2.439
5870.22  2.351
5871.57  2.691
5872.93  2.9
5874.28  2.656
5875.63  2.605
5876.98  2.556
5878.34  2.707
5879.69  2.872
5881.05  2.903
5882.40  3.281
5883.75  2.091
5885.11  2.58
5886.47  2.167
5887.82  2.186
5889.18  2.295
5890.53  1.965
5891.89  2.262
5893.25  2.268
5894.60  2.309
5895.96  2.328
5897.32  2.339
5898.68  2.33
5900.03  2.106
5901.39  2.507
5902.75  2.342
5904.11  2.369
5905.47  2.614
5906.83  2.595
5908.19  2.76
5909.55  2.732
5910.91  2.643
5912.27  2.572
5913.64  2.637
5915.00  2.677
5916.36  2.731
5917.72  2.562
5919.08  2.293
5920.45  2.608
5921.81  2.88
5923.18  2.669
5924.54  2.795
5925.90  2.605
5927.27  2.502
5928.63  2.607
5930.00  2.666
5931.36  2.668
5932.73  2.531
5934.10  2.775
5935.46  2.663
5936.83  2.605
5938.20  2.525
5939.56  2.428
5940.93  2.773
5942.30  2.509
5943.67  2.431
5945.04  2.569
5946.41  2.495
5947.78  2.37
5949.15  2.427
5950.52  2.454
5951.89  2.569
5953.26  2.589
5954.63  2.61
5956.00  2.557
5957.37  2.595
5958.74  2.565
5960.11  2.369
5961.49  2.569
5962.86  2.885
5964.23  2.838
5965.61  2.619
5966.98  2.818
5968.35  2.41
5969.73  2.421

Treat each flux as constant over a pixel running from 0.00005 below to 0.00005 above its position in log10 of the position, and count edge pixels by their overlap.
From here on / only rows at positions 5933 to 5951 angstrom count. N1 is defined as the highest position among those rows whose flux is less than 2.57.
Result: 5950.52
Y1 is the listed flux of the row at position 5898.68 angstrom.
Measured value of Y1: 2.33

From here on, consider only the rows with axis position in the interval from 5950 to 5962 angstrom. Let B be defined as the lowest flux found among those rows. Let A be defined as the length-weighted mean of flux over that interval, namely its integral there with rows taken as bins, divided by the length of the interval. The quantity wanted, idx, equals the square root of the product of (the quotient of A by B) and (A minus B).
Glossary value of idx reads 0.43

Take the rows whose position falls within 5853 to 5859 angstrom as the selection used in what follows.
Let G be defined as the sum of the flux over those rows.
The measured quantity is 11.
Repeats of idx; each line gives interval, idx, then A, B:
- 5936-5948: 0.41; 2.53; 2.37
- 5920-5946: 0.46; 2.62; 2.428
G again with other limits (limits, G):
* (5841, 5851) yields 19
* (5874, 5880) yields 13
